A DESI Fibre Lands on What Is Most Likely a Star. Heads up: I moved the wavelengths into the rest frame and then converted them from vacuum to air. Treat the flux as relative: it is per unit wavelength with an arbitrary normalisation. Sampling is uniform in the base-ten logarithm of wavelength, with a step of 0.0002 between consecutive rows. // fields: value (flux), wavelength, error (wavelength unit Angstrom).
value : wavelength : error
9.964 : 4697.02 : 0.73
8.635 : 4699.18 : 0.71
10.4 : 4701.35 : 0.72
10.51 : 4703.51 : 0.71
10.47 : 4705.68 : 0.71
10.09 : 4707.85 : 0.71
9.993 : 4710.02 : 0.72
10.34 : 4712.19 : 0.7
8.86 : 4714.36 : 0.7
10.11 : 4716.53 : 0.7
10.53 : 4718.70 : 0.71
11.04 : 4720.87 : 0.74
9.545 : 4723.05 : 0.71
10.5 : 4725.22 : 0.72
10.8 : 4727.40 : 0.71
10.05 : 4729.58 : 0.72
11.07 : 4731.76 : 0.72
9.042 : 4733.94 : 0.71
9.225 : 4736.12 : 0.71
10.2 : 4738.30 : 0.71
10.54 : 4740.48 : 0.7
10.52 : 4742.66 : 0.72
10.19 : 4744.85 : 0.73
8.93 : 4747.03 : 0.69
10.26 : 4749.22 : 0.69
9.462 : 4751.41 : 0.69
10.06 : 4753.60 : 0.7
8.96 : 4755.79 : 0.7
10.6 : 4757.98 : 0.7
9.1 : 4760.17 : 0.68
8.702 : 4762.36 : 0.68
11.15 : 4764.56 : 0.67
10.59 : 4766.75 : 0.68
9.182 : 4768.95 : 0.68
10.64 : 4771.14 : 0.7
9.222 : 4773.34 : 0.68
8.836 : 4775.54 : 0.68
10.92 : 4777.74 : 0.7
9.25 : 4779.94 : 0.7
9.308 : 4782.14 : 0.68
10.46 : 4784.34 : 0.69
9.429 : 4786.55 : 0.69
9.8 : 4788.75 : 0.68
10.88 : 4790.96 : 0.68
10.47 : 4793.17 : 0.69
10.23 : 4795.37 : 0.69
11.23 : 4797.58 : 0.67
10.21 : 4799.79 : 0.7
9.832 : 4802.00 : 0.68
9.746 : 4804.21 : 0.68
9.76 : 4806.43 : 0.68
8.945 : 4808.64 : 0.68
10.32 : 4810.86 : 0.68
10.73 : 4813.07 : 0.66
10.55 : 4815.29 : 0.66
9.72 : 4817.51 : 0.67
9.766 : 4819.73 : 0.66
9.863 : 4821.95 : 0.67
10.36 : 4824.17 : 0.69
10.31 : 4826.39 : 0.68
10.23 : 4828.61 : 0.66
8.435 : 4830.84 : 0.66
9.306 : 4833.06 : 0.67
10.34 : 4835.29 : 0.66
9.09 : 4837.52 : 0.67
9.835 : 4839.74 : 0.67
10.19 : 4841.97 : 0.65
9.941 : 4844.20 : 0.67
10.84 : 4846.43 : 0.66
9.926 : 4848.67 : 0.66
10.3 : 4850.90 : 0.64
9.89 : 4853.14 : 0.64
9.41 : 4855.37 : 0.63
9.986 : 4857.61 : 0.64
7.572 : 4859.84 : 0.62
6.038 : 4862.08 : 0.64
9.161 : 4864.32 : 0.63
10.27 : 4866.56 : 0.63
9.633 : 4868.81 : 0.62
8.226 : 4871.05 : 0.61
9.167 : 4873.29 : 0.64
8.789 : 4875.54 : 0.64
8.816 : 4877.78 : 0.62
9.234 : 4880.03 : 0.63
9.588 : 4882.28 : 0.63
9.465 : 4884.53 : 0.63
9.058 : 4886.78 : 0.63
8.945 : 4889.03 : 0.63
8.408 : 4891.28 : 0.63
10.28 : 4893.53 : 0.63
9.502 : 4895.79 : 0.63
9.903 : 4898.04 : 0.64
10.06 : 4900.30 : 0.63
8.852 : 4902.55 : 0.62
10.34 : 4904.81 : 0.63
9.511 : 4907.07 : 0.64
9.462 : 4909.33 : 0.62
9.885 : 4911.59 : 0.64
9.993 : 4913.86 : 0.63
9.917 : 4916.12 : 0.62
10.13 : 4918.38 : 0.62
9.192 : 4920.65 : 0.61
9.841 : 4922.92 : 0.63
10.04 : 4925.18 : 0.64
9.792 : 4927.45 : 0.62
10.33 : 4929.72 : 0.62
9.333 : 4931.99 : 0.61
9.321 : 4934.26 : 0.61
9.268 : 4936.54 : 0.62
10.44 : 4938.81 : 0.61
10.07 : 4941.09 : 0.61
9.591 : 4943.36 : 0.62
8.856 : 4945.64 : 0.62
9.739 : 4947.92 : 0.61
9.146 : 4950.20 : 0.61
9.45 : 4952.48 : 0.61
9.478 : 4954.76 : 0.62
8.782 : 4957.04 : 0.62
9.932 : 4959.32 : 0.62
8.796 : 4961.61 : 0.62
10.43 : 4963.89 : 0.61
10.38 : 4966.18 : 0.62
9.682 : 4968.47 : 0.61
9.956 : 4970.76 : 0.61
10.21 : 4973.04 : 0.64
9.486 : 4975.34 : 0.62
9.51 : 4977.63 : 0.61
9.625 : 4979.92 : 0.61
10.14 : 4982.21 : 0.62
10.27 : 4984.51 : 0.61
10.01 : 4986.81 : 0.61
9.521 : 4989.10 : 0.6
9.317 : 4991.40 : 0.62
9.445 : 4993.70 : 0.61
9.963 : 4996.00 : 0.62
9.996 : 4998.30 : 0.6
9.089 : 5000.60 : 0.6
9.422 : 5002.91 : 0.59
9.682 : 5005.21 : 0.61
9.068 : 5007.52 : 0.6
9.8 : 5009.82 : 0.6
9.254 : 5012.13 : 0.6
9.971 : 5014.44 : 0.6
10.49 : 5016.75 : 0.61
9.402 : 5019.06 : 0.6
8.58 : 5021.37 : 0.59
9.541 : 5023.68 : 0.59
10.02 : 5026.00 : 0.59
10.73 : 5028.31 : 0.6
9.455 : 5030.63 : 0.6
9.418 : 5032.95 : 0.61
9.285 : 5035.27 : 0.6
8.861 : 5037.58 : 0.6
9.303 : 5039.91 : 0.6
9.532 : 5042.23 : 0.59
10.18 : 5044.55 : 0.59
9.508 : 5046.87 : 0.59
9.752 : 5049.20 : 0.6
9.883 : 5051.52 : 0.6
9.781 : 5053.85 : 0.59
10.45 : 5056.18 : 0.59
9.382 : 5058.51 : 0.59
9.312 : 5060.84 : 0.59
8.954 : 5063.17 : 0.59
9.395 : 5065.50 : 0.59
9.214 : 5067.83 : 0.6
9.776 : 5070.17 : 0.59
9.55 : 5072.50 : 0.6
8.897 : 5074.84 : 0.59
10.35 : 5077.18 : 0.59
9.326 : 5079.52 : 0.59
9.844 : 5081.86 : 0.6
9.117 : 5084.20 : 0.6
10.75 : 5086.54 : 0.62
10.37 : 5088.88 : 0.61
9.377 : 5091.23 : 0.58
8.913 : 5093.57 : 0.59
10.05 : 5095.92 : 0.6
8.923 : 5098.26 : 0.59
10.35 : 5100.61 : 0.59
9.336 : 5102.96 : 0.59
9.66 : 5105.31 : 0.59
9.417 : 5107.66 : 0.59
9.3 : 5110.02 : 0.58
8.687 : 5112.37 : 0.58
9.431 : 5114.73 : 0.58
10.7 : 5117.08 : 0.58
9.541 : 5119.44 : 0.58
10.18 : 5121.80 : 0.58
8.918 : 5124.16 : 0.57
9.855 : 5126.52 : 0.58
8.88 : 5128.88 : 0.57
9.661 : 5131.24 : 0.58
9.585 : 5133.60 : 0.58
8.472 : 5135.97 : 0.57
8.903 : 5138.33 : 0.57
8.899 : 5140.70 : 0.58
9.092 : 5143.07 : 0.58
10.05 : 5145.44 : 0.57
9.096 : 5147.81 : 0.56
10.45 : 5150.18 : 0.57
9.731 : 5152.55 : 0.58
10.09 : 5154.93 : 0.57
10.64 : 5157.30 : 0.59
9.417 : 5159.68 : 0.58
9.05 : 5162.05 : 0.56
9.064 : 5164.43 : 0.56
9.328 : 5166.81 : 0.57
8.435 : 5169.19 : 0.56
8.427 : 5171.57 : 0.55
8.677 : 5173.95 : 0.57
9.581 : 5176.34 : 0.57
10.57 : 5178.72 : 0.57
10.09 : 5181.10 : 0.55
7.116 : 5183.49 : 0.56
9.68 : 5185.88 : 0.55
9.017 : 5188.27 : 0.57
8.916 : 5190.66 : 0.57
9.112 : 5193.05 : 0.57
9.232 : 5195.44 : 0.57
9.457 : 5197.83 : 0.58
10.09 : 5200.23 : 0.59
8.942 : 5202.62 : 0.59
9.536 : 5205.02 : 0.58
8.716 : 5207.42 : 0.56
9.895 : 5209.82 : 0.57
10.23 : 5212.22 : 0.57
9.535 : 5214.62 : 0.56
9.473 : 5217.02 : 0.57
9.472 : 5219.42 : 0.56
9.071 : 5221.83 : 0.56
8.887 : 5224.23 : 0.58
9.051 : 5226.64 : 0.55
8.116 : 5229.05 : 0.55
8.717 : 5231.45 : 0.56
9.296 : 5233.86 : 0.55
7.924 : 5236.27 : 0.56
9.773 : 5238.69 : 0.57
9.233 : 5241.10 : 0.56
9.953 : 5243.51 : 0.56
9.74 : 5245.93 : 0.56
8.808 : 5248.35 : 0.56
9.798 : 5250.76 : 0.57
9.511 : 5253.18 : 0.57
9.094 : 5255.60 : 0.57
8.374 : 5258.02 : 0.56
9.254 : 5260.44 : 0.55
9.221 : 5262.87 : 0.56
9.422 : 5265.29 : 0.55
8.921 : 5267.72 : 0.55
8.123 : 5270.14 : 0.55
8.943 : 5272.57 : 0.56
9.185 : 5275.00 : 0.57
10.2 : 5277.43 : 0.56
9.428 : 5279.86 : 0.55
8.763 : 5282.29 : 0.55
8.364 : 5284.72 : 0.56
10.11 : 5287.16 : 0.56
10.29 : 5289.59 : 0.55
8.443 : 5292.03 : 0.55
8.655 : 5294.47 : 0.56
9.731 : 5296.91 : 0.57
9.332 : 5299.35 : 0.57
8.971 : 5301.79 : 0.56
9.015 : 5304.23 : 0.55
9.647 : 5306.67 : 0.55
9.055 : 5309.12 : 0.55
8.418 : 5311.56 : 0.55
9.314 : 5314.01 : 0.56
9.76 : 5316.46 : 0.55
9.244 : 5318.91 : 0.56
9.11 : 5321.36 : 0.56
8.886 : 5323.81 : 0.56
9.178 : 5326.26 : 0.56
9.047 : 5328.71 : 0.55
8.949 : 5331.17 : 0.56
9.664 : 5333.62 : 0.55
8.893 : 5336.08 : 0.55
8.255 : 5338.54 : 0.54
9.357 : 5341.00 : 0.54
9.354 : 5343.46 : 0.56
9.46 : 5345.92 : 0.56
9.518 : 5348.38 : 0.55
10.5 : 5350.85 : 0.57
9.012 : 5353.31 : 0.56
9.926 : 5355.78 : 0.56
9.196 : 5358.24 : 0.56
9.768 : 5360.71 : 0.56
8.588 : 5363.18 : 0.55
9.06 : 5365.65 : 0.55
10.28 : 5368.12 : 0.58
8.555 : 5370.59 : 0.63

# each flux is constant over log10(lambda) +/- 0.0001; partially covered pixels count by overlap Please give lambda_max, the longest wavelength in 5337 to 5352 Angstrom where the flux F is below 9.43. 5343.46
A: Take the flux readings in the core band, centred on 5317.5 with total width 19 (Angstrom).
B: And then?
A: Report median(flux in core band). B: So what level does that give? 9.1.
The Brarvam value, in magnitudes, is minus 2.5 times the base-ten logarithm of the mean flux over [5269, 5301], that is -2.41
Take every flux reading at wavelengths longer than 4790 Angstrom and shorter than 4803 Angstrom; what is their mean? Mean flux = 10.5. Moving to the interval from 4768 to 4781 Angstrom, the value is 9.7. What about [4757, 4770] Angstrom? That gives 9.9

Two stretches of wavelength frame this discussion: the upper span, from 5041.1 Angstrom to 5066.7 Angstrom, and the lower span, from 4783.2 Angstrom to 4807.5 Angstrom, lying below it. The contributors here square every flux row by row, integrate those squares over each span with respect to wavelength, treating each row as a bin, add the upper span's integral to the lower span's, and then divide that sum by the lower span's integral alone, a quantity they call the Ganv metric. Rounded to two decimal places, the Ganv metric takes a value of 1.94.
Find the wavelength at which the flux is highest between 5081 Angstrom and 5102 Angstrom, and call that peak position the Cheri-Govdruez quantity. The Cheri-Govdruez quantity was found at 5086.54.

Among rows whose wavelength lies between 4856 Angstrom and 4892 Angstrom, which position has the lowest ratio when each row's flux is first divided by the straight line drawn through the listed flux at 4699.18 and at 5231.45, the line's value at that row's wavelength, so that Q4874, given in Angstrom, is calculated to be 4862.08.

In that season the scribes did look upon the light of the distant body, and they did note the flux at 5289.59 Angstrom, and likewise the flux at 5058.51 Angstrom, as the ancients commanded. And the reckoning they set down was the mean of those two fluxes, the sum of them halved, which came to 9.84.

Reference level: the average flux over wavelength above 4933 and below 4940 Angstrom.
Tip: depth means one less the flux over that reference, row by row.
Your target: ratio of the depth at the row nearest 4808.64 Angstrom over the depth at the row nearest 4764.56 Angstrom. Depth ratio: -0.5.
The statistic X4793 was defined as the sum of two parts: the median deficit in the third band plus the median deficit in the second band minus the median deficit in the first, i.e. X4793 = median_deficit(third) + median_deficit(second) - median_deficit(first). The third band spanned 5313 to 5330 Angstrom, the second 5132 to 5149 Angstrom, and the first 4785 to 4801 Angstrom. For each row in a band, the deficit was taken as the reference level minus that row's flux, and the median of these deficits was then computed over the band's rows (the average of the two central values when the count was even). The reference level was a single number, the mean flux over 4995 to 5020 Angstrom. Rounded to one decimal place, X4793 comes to 1.6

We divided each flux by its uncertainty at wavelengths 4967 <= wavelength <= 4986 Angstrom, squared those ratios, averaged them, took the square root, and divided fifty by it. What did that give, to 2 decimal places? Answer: 3.12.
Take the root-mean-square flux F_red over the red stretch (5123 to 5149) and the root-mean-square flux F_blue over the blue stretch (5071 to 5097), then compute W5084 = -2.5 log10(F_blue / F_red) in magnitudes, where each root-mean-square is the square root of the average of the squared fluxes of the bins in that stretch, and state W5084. -0.05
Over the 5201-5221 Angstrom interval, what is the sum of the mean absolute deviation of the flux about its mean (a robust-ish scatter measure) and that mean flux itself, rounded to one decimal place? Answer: 9.8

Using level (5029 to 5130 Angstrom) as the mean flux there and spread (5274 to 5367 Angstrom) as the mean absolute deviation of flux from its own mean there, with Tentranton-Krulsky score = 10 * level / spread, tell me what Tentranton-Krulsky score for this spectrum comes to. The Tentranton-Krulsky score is 226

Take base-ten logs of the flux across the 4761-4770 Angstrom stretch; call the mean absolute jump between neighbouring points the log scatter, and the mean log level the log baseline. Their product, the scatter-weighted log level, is 0.064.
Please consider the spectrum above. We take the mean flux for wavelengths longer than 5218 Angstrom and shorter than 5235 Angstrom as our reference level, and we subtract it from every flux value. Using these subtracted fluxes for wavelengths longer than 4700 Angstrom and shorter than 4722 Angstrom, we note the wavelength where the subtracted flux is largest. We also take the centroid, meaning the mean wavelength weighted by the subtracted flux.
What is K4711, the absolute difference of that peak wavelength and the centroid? 9.7 Angstrom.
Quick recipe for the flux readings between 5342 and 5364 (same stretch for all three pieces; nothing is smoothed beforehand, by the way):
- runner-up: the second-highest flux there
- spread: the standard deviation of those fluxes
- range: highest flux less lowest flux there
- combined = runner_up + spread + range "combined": 12.4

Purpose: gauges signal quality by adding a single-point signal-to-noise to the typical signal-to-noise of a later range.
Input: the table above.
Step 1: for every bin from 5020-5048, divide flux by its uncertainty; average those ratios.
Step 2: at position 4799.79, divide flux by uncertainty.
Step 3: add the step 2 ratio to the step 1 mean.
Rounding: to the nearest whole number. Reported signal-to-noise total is 31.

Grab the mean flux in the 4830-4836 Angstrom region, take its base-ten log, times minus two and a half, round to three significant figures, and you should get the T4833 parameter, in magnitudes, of -2.43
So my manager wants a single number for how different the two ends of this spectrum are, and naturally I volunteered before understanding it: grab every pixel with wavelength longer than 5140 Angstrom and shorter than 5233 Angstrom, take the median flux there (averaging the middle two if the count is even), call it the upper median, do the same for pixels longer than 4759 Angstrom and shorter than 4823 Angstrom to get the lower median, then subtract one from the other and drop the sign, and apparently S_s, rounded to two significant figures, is 0.60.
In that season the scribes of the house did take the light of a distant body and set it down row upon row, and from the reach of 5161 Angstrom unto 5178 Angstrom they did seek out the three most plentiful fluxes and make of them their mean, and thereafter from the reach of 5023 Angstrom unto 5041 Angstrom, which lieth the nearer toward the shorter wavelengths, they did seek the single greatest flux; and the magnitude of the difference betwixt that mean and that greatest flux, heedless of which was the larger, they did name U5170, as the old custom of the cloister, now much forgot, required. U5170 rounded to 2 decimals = 1.41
